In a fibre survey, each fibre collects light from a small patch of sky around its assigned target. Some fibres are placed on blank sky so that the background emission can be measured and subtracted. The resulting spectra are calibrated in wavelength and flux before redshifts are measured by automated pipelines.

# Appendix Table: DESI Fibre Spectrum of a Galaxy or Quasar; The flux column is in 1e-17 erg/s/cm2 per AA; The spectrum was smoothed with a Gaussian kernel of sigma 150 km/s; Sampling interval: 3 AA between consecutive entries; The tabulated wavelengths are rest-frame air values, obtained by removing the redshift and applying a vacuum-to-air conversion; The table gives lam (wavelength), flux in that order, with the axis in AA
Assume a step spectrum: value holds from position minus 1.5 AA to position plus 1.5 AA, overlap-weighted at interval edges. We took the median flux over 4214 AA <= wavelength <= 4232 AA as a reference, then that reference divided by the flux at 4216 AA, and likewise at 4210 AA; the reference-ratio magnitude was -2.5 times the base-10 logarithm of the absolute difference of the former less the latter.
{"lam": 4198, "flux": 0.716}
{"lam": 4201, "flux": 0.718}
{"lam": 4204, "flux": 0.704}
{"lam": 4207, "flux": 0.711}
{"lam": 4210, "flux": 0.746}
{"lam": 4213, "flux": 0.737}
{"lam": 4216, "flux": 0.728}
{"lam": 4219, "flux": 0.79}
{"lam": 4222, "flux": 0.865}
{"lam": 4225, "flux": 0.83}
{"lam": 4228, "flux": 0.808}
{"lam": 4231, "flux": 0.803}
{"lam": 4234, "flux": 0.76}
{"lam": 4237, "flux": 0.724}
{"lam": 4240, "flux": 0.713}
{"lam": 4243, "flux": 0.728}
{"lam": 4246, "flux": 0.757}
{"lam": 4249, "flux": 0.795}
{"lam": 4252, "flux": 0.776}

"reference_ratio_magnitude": 3.9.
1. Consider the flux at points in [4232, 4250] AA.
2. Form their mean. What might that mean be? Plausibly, 0.75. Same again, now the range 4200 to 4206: 0.71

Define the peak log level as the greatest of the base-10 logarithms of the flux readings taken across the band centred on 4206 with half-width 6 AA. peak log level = -0.127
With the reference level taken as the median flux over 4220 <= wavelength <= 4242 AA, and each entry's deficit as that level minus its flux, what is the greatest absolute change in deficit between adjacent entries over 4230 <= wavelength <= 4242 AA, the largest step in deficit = 0.043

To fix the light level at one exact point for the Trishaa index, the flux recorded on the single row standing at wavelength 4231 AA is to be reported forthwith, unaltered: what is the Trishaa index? 0.803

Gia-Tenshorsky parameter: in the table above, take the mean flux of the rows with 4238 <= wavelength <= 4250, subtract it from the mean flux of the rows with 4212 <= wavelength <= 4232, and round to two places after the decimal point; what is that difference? 0.05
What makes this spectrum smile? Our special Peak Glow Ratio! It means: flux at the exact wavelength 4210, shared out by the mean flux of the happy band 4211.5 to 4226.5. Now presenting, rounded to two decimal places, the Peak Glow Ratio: 0.94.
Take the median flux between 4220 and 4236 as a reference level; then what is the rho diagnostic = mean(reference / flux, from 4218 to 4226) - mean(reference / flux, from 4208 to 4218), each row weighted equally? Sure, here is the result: -0.12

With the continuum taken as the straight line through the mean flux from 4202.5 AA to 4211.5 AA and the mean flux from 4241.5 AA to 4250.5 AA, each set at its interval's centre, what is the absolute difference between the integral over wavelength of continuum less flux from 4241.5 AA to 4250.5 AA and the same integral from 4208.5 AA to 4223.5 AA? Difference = 0.66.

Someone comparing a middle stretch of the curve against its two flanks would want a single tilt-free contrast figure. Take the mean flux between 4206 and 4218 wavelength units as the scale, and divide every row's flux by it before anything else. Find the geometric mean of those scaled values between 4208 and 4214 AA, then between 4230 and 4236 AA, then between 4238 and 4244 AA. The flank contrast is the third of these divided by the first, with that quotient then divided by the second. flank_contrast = 0.91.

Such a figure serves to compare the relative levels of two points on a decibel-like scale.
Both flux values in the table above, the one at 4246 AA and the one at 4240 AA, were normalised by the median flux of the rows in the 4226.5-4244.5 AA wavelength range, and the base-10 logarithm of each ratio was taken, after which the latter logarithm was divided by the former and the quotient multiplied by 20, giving -49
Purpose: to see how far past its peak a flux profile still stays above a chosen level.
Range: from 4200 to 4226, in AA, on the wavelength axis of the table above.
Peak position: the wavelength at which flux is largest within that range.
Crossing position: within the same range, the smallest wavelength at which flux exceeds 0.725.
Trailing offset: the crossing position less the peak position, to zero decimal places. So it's -12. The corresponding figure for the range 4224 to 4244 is 0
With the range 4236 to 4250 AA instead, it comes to -6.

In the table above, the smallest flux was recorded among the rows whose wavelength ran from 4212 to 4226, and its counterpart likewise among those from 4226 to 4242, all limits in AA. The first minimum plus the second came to 1.44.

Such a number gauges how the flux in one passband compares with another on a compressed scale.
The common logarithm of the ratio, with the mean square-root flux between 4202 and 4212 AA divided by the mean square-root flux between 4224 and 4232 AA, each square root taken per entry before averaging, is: -0.026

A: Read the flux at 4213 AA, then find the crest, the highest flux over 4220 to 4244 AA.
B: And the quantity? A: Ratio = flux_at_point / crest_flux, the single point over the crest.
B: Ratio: 0.85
